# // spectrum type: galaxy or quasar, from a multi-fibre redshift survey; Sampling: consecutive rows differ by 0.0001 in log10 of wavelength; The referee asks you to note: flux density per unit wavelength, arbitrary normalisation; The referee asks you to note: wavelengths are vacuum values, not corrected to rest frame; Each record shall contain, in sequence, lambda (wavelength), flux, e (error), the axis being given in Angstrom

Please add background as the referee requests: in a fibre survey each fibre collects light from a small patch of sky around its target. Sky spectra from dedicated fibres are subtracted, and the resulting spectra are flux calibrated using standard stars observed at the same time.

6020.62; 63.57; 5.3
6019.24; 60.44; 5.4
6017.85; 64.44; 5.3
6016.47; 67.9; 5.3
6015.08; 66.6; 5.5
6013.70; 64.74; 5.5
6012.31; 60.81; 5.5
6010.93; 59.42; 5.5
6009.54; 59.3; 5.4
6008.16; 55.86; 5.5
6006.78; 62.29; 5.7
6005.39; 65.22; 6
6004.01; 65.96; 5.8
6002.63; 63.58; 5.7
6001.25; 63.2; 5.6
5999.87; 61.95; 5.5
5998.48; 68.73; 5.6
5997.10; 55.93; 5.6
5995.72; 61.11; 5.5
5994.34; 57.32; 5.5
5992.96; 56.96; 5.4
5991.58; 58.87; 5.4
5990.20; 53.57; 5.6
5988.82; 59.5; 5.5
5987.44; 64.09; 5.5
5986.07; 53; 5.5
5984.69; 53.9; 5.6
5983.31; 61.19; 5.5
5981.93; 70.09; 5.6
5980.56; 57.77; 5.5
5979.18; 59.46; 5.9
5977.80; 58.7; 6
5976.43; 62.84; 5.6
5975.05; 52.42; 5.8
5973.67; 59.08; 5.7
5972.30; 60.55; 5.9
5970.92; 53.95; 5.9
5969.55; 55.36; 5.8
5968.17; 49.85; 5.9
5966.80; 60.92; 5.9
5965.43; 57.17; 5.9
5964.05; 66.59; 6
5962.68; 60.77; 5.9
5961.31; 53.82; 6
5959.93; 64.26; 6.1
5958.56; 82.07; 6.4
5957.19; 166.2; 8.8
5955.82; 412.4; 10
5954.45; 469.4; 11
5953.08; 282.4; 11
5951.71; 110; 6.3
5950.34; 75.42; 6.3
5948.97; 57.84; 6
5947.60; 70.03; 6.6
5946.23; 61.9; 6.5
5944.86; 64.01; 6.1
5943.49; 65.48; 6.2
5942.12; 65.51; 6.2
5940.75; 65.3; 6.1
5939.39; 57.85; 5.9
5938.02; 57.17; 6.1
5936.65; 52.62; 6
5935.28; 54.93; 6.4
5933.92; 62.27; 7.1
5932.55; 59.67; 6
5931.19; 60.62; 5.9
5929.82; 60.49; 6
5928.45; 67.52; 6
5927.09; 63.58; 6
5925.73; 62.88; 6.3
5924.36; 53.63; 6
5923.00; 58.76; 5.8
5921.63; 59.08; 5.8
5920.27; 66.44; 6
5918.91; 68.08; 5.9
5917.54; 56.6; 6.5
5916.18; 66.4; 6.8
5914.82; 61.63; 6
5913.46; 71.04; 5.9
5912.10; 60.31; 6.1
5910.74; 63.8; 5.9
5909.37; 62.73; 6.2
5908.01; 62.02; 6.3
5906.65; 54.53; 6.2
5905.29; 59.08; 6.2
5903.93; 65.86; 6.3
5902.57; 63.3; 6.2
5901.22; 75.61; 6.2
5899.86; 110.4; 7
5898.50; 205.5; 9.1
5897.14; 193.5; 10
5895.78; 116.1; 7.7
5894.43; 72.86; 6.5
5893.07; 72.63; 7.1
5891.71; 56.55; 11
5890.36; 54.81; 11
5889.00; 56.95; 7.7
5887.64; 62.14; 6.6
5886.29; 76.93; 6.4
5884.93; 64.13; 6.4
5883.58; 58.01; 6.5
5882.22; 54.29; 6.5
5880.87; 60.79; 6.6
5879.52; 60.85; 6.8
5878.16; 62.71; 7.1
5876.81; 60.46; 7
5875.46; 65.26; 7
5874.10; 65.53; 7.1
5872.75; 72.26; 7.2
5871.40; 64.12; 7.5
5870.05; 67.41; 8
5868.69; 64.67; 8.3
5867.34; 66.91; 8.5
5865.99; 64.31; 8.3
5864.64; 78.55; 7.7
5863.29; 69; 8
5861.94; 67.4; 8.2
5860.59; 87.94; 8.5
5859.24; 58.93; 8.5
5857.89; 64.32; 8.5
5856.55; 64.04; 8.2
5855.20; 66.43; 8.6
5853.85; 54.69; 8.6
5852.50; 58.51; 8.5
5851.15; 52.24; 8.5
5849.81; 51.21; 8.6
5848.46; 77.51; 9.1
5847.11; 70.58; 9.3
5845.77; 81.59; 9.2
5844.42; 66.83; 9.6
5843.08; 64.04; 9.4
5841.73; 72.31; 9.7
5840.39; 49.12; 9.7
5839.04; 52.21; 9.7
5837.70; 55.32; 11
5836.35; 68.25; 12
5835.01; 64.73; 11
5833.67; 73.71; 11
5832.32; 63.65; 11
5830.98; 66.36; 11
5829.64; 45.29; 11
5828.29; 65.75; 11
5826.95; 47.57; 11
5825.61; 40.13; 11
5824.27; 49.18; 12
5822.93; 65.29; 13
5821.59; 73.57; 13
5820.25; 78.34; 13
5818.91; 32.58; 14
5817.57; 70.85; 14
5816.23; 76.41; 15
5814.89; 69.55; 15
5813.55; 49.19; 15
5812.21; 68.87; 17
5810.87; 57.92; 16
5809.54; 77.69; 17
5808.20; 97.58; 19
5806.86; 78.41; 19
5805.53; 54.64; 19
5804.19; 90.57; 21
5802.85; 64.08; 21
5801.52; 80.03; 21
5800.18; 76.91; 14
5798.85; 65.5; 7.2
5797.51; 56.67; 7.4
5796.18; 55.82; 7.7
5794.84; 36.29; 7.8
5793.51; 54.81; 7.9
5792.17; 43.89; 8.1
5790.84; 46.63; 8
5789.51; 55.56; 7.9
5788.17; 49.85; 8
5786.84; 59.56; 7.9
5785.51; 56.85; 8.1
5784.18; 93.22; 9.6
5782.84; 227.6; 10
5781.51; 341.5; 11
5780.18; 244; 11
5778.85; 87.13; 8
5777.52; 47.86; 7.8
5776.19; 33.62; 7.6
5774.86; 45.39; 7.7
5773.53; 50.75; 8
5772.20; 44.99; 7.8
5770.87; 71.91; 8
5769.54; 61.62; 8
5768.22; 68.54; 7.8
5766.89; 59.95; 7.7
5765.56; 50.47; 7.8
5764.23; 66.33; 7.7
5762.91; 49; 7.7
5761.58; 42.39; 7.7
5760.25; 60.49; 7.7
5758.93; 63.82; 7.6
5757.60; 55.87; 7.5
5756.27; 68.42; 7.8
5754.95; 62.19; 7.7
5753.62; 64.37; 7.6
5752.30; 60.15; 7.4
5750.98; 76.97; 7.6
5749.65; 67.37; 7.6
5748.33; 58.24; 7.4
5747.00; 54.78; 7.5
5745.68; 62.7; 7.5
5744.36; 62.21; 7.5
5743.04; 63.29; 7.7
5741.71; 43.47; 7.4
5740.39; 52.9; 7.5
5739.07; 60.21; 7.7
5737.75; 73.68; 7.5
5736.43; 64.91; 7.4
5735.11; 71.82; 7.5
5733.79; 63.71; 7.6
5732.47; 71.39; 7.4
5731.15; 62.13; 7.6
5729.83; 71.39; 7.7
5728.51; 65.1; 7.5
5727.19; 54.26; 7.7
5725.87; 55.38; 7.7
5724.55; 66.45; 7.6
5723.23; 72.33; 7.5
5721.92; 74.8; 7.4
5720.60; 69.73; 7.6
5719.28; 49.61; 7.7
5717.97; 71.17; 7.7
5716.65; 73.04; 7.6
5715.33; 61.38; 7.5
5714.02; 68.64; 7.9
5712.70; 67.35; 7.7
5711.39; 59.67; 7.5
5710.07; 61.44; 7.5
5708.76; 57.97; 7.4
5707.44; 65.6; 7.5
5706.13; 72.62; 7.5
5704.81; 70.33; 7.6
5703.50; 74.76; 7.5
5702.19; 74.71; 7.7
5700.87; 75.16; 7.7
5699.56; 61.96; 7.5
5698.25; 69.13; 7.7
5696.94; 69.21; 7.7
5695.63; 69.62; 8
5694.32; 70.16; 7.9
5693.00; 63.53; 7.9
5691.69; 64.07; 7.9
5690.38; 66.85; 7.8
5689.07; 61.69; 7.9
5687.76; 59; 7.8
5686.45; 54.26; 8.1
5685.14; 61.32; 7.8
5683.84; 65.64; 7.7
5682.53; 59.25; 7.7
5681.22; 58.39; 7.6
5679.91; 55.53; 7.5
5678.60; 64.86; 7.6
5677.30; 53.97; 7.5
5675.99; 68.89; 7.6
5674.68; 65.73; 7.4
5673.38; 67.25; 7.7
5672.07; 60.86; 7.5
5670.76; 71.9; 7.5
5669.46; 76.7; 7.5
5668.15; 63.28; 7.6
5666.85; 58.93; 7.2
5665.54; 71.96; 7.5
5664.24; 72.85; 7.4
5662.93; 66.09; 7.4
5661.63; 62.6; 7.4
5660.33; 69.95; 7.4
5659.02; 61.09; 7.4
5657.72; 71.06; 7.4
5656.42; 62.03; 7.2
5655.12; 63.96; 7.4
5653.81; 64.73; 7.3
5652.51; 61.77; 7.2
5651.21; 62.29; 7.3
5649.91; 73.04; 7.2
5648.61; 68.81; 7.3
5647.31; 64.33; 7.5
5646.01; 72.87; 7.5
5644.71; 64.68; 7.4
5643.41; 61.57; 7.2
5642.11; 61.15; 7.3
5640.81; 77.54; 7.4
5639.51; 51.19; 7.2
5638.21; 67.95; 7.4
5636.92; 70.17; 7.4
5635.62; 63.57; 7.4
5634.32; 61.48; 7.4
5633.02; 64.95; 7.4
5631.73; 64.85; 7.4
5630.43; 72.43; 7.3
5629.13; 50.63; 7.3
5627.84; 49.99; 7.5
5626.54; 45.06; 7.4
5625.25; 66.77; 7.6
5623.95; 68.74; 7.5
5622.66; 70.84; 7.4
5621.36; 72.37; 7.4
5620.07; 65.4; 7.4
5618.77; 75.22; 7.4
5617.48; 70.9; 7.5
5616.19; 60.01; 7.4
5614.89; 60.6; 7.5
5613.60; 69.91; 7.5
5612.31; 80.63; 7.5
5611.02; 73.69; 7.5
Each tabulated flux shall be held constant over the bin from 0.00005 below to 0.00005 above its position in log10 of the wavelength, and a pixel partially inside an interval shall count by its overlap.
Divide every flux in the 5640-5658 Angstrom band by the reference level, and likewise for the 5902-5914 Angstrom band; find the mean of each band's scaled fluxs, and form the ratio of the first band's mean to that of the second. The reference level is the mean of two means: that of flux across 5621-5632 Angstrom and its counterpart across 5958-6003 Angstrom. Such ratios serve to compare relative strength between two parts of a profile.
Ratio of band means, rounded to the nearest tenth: 1.1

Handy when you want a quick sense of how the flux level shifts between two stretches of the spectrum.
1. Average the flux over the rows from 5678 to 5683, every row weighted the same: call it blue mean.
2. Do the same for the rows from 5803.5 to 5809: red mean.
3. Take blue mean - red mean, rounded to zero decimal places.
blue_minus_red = -21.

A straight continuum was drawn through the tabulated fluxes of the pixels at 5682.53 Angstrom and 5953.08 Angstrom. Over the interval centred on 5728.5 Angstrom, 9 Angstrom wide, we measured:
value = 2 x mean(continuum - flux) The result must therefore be 67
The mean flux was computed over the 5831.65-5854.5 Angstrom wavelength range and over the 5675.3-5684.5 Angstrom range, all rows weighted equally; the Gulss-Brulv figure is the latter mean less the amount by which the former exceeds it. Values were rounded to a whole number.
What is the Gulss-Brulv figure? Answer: 59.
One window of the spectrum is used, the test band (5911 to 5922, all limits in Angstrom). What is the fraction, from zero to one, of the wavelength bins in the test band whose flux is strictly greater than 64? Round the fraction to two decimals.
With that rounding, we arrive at 0.50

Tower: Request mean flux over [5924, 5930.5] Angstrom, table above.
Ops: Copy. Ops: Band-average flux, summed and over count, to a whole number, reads 62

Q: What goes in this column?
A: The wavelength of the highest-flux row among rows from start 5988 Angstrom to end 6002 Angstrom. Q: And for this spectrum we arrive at 5998.48 Angstrom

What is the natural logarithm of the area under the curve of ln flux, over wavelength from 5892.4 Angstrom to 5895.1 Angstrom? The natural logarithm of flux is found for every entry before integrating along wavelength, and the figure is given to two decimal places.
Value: 2.45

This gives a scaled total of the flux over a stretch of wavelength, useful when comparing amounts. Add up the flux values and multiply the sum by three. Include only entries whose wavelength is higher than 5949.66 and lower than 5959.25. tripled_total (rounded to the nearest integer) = 4794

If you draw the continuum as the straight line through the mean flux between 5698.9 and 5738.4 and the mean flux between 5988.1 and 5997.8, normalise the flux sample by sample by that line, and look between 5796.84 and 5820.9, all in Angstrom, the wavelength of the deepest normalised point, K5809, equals 5818.91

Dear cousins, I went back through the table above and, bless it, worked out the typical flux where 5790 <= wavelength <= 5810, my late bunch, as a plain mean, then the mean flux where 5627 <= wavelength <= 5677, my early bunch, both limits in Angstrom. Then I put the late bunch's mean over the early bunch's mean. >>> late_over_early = 1.00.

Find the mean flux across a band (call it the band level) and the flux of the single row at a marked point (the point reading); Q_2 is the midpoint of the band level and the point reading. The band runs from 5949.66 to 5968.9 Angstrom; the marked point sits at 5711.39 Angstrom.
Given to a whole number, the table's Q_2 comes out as 102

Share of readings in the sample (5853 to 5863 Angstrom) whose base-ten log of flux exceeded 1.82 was 0.4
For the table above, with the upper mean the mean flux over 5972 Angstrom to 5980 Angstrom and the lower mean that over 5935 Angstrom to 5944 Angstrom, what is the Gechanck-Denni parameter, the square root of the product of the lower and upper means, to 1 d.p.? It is 59.3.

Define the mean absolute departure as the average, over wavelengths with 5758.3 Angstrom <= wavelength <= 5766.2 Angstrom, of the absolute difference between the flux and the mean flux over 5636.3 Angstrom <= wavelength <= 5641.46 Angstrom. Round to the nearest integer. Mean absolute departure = 11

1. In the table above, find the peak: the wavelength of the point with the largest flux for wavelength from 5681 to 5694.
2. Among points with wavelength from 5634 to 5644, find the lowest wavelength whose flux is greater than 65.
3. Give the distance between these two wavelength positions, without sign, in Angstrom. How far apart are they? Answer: 53.5 Angstrom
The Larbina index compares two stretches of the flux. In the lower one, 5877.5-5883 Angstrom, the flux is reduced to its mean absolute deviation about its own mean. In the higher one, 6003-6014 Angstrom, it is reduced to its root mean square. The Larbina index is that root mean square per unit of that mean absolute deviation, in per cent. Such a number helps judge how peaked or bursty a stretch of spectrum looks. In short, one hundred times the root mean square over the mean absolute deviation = 2301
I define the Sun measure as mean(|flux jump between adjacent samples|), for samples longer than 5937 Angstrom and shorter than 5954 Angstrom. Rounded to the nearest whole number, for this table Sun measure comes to 23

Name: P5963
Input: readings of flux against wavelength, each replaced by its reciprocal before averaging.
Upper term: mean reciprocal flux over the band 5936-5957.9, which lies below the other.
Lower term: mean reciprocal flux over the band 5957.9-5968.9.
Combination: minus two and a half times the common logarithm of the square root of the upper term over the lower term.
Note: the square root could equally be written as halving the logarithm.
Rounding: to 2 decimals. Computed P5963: 0.15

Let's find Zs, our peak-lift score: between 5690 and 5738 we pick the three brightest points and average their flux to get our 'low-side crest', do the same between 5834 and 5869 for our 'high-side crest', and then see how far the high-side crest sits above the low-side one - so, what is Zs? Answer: 8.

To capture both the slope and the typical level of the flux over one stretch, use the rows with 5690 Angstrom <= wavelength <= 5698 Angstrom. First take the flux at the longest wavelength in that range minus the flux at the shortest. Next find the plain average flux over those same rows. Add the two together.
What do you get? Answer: 70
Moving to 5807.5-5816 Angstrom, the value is 42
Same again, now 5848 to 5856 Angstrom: 49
